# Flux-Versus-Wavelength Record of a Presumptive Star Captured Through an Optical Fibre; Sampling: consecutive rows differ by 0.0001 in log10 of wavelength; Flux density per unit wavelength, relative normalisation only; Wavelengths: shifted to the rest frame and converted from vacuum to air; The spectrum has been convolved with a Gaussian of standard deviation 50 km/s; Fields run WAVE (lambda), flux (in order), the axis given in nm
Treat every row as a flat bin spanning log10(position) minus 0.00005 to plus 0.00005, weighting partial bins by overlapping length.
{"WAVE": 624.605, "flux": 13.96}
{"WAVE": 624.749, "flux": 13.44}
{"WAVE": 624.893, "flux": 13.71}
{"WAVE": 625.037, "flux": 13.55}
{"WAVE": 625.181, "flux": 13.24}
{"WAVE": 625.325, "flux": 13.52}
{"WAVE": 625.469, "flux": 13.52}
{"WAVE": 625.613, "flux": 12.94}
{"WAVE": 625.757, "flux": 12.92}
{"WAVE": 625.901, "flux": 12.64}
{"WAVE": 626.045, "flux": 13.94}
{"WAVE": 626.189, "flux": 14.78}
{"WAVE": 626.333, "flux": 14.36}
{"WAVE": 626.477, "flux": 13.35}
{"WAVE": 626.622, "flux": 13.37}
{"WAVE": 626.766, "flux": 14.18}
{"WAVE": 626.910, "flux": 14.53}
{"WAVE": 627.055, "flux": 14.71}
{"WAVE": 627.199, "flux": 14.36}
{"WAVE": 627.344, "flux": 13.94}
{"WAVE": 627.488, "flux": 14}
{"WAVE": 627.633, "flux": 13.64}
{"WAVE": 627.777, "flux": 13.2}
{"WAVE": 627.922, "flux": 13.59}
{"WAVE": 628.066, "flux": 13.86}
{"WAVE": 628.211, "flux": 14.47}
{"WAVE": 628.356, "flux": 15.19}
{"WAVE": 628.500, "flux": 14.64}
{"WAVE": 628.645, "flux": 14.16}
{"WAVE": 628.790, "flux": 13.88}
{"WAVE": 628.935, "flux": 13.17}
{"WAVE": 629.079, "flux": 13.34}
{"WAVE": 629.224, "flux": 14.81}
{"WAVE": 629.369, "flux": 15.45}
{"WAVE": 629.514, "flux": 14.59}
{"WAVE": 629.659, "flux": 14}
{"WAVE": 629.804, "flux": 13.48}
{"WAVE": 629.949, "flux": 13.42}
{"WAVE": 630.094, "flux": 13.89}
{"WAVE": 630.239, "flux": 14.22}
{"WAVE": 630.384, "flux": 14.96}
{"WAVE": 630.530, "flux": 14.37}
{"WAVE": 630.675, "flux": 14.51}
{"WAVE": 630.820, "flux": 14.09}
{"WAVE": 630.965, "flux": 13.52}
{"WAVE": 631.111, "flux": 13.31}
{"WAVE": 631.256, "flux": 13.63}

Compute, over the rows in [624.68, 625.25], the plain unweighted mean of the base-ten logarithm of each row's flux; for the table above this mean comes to 1.13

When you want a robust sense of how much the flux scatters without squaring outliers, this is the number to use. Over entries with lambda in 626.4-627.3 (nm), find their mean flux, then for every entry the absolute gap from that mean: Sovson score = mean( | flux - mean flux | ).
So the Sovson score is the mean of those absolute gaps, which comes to 0.5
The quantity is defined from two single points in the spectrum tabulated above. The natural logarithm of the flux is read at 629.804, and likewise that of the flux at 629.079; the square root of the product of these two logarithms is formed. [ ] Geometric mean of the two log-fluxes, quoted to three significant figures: 2.60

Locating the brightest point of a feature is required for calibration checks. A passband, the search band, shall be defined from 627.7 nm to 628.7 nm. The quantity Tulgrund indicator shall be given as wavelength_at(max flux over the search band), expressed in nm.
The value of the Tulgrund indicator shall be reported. 628.356 nm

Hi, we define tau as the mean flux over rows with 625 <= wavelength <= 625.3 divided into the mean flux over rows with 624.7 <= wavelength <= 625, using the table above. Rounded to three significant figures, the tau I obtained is 1.01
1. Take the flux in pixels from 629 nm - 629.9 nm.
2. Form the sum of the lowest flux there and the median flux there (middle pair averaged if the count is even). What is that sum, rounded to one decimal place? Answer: 27.6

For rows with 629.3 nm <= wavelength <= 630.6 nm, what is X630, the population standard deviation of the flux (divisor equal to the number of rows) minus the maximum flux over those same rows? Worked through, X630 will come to -14.8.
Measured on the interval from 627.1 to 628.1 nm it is -14.0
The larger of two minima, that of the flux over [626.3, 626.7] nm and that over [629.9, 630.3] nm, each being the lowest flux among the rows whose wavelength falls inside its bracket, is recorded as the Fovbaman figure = 13.4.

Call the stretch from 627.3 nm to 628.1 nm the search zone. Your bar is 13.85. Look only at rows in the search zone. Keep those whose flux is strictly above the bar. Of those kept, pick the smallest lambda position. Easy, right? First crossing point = 627.344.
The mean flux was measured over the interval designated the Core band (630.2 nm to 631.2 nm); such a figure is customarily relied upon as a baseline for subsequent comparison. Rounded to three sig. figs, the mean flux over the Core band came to 14.1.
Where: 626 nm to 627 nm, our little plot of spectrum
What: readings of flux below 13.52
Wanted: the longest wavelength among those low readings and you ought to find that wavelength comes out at 626.622 nm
